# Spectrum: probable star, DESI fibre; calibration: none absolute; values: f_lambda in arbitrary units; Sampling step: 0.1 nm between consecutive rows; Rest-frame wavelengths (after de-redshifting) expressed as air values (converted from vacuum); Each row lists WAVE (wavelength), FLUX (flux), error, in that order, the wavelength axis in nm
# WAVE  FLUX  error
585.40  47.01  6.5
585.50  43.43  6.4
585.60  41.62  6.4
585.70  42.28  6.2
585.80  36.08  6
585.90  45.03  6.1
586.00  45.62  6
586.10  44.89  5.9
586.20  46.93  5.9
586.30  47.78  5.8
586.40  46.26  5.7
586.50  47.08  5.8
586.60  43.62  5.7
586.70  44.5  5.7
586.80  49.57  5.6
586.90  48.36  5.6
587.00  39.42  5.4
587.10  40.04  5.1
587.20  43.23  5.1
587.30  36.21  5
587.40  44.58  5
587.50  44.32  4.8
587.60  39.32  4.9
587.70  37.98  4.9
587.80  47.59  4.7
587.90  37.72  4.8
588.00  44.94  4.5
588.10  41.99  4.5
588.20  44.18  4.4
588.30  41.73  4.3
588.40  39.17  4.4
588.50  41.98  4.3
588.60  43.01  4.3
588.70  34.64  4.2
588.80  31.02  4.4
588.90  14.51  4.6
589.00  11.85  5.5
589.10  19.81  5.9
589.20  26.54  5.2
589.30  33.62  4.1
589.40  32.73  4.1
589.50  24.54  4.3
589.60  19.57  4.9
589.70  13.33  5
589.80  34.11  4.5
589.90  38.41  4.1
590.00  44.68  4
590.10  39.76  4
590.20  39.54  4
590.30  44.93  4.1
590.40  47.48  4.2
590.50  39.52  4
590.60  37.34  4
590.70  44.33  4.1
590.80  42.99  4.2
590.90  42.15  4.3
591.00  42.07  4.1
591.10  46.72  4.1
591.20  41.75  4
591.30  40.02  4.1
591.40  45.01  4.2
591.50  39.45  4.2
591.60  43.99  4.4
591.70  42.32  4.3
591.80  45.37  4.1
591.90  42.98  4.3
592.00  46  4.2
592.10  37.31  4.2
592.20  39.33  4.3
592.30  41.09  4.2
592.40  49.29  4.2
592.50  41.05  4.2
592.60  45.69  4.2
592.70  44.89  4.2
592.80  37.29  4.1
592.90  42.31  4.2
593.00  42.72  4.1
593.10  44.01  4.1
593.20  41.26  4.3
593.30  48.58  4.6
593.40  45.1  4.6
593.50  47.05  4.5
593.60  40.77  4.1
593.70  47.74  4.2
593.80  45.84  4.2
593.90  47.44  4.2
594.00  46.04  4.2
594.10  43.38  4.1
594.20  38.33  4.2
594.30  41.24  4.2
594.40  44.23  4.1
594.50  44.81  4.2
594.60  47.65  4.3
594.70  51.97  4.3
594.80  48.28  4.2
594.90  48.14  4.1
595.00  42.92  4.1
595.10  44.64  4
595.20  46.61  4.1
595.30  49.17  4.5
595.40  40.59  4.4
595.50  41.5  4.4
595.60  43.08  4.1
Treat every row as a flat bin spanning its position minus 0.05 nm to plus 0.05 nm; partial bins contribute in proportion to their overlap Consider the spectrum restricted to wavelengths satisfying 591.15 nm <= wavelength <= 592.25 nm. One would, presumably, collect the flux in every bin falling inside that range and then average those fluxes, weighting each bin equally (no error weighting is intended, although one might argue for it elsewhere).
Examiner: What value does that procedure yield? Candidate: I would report 42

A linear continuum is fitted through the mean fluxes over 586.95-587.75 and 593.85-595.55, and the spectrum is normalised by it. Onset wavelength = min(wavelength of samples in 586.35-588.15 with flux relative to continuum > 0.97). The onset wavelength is 586.40 nm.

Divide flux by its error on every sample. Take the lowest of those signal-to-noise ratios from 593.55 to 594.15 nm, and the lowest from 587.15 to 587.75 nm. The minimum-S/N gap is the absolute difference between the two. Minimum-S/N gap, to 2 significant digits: 2.7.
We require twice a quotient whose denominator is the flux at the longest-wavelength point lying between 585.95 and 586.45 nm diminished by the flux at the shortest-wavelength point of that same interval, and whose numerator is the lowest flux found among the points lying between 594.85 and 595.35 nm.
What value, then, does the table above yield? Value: 134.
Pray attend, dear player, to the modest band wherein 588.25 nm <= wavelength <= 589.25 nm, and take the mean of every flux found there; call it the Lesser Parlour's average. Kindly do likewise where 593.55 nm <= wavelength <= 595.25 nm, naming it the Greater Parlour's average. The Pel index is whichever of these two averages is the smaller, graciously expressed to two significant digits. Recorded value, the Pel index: 30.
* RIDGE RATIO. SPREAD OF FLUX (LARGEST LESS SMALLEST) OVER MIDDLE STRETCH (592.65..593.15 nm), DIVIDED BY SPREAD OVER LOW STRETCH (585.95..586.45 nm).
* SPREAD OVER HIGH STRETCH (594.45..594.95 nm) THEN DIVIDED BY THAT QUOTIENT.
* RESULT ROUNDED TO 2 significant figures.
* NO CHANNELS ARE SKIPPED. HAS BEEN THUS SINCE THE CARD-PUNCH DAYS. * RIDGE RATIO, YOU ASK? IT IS 2.7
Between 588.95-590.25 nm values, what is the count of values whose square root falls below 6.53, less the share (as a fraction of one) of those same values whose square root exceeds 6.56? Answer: 12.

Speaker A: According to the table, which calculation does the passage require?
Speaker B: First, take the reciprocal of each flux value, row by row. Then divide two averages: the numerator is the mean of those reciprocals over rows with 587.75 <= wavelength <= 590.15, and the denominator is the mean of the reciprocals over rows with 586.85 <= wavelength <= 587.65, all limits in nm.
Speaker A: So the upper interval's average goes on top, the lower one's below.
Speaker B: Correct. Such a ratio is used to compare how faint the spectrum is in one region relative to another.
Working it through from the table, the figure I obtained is 1.47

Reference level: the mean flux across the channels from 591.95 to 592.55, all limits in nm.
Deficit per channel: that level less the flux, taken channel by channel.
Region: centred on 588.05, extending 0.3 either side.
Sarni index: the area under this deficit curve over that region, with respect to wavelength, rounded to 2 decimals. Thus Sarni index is -0.41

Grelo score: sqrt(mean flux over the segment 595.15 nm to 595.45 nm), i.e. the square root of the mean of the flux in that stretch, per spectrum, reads 6.7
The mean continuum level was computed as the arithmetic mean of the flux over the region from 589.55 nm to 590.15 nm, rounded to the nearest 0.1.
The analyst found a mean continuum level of 31.6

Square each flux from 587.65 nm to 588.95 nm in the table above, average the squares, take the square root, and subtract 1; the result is 38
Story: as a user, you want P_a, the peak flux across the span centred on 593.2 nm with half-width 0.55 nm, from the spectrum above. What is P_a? 48.58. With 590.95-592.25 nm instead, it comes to 46.72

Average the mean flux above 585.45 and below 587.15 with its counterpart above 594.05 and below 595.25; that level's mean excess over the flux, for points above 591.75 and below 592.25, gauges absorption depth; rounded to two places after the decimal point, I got 2.53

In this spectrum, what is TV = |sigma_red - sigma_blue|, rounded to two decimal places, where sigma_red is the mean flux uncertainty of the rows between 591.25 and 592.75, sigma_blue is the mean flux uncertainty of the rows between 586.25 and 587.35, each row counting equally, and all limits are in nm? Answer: 1.28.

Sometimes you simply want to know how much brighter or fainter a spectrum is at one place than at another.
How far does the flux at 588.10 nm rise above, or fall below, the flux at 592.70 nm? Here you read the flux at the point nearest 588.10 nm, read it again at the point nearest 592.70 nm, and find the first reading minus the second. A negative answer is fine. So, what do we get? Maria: -3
